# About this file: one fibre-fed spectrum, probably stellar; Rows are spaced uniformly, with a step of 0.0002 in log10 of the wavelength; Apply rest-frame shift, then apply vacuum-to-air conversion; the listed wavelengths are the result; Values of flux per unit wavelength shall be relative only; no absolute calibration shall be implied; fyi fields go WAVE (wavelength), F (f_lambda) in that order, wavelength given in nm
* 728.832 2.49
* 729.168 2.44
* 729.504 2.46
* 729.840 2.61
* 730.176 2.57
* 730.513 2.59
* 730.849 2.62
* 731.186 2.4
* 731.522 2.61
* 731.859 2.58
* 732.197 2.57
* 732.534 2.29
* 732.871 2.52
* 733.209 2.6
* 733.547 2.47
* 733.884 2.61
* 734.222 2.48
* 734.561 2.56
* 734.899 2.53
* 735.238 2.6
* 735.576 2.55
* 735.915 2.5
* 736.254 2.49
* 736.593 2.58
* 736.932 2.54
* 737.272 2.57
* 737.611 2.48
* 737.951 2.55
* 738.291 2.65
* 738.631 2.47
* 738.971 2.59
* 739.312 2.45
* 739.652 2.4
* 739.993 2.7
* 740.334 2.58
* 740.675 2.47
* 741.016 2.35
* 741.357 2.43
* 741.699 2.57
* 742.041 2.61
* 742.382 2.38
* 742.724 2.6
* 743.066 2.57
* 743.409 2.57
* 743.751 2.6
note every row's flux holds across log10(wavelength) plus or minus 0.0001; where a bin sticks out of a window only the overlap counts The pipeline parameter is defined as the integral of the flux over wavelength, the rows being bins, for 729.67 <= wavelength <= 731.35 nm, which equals 4.30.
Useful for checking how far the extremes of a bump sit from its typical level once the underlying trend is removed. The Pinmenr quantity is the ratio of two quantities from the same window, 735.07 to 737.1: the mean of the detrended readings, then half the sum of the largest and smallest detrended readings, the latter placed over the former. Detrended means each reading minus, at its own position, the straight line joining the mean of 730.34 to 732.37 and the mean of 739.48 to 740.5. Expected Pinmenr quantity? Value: 0.9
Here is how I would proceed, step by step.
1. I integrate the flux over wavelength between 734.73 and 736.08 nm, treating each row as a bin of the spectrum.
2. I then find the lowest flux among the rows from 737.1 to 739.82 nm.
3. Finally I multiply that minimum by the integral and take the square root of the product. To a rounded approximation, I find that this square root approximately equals 2.9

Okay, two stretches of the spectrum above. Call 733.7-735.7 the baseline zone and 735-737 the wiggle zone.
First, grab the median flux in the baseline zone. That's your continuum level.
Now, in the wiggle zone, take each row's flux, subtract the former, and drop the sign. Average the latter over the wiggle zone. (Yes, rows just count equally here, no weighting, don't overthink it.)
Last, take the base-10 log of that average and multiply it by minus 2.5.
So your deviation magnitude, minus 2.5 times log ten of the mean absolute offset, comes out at 3.6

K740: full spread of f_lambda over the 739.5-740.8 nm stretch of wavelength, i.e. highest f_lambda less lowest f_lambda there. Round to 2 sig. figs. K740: 0.30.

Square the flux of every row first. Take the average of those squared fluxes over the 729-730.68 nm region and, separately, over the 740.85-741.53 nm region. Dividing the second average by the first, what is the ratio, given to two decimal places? 0.89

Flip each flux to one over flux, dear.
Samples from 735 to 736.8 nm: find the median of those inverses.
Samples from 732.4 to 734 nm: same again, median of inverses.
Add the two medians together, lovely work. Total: 0.789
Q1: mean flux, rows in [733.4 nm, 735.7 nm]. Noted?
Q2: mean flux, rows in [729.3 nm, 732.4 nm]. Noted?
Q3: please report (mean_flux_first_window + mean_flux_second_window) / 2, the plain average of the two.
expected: 2.55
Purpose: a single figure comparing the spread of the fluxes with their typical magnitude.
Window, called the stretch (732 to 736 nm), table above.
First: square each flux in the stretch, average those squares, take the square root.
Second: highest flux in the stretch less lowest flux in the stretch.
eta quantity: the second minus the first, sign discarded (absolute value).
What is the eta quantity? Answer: 2.20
